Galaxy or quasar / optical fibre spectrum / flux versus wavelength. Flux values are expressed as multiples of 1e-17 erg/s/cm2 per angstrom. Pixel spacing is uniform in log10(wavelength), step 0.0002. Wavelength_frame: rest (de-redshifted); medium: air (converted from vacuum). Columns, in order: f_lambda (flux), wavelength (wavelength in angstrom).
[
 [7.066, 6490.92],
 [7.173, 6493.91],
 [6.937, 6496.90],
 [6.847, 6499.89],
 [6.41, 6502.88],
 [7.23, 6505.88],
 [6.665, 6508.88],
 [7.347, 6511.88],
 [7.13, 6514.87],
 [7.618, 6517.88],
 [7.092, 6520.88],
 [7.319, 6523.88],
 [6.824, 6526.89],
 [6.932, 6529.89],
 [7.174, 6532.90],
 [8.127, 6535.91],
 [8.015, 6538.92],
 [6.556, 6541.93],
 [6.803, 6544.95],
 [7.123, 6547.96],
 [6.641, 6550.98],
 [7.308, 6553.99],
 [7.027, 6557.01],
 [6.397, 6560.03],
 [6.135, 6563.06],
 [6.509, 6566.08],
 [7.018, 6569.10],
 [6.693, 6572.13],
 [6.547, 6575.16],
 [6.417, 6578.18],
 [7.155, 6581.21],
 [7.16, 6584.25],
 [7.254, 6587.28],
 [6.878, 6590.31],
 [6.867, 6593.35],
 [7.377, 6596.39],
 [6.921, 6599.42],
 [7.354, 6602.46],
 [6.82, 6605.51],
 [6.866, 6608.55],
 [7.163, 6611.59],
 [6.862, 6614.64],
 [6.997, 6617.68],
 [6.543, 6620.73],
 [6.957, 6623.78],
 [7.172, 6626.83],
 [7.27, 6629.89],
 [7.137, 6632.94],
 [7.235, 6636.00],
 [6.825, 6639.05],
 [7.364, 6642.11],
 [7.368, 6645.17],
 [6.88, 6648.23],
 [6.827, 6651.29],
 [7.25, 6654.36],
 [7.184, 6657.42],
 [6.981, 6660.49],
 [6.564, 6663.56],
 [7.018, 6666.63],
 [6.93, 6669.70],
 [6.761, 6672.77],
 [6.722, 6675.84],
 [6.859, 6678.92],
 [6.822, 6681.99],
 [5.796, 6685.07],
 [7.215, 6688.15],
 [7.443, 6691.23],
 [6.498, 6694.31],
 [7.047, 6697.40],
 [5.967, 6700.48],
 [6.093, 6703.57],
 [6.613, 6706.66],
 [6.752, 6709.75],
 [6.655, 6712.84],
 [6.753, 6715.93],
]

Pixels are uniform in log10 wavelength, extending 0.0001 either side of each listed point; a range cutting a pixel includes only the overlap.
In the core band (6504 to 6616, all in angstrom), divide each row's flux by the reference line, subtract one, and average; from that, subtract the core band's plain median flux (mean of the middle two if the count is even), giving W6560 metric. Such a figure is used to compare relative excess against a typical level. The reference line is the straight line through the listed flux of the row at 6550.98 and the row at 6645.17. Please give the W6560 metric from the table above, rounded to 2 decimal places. -6.97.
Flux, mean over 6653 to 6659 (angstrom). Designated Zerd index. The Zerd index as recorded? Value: 7.22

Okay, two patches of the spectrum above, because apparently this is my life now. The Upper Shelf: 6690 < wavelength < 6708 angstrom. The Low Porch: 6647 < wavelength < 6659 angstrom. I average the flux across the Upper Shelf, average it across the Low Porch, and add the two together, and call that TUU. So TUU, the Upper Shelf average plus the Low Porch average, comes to 13.6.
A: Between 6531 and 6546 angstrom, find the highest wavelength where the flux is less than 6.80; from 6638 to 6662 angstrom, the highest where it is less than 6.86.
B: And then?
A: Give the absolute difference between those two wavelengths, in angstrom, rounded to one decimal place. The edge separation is 109.4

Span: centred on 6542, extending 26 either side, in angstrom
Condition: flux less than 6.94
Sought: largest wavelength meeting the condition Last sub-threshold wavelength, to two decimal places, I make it 6566.08 angstrom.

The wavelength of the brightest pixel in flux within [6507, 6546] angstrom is 6535.91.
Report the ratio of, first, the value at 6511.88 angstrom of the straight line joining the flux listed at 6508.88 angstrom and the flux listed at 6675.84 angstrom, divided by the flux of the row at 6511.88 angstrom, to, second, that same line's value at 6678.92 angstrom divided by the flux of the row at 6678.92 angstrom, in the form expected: 0.93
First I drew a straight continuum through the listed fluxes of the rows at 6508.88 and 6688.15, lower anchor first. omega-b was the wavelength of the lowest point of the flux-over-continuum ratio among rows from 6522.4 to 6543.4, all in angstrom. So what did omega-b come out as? 6541.93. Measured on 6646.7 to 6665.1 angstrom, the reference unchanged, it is 6663.56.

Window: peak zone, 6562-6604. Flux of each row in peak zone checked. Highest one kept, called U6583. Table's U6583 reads 7.377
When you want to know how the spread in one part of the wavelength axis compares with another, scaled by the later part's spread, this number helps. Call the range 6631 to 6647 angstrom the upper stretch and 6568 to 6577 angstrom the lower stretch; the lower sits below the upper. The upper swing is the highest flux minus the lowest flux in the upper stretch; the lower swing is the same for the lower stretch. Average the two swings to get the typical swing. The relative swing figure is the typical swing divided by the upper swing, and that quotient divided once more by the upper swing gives 1.72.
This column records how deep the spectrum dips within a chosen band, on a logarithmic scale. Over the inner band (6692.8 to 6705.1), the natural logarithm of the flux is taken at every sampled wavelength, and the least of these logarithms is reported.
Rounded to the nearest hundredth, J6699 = 1.79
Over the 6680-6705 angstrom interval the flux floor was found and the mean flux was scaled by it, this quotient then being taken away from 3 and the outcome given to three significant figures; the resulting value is 1.86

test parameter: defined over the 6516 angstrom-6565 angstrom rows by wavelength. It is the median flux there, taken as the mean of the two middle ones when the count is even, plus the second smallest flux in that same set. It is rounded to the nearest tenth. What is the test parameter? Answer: 13.5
